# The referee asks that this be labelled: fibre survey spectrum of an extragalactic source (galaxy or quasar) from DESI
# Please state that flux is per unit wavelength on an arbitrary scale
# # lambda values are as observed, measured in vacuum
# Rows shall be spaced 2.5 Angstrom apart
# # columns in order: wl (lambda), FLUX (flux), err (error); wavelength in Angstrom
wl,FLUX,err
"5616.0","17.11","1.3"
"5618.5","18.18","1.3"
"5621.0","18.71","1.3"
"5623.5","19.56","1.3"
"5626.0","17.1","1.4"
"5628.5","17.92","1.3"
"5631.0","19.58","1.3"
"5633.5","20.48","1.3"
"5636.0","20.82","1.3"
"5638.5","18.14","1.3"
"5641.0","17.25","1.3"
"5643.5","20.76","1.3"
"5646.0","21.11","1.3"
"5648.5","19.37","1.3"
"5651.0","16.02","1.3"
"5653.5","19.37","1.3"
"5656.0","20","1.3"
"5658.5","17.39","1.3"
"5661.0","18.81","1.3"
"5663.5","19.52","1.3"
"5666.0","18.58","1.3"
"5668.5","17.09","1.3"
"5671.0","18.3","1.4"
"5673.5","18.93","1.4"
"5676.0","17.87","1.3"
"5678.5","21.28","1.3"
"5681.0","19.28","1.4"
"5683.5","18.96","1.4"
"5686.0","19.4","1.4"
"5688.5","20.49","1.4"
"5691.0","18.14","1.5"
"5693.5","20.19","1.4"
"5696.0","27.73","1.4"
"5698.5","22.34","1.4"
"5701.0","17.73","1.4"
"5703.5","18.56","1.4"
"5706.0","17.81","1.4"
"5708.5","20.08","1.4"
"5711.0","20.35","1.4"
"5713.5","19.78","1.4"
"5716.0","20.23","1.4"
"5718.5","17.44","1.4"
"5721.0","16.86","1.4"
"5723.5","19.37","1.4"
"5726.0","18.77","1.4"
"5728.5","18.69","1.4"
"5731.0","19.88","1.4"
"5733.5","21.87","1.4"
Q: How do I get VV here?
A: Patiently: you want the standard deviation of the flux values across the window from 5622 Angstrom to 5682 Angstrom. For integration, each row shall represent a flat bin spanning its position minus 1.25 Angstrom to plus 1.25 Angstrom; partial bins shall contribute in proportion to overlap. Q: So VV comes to 1.4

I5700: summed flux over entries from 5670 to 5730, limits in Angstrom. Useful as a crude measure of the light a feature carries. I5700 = 469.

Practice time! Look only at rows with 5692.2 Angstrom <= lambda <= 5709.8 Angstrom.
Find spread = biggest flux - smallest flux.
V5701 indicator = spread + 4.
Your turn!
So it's 14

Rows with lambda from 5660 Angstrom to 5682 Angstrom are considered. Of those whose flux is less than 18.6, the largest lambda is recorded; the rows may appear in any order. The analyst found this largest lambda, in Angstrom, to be 5676.0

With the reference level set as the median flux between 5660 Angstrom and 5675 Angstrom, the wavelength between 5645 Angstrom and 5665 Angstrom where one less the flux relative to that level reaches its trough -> 5646.0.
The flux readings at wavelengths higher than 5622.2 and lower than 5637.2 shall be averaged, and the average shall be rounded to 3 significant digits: 19.2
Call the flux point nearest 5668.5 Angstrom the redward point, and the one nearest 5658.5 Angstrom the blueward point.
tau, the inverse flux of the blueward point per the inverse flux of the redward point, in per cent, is 98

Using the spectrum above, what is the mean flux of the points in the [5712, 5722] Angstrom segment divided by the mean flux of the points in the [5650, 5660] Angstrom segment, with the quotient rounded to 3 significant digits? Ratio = 1.02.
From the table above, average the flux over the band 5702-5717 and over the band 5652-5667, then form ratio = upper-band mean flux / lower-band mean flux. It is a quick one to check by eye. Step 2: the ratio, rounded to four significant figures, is 1.028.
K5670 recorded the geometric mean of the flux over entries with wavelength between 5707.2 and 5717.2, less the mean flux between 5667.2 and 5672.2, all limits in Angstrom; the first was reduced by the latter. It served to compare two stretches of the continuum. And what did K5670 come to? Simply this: 2.4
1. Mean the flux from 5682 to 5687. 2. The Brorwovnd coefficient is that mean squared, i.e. 368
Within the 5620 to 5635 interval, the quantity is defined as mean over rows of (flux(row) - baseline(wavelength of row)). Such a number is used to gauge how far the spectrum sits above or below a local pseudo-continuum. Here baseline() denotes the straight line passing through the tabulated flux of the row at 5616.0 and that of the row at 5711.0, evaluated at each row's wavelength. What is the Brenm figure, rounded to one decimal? 1.4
